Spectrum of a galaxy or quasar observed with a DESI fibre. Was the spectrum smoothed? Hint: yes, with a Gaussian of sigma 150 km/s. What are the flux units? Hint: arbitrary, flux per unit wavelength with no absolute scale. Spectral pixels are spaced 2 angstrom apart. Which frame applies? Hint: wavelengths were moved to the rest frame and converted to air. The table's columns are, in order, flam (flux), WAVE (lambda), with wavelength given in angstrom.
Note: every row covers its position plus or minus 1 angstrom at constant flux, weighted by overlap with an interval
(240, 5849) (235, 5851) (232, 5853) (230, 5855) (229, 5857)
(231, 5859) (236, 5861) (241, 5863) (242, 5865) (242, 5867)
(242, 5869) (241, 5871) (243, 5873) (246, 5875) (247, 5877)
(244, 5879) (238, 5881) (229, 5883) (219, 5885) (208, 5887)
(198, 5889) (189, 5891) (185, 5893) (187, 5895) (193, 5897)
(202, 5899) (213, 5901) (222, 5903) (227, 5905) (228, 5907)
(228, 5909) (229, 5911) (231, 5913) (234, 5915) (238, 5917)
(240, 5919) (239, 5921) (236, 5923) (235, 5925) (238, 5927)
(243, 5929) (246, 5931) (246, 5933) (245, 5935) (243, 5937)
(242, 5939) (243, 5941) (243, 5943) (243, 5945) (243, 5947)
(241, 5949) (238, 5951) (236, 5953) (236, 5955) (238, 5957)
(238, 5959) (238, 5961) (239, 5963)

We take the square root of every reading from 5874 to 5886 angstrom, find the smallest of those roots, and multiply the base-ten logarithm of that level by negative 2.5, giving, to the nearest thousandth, -2.926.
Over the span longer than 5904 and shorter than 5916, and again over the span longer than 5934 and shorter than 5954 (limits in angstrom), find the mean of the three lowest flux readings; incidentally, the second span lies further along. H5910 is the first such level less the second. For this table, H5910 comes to -11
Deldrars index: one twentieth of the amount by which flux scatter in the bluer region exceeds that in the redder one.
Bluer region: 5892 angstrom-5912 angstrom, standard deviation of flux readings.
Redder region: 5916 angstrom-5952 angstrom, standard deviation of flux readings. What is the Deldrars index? 0.7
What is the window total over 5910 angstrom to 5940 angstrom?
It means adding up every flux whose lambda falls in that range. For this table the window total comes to 3585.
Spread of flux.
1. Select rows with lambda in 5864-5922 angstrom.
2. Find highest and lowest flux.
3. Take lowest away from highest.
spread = 62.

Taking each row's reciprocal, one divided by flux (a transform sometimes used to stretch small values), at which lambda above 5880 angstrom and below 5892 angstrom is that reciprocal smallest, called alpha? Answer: 5881 angstrom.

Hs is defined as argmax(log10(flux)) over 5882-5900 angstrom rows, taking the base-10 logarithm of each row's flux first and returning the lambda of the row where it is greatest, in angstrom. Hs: 5883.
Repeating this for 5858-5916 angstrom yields 5877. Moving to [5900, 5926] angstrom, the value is 5919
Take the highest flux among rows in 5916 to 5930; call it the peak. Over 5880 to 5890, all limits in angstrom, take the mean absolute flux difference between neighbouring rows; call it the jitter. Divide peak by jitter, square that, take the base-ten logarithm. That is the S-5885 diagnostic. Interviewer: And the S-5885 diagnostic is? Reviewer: 2.8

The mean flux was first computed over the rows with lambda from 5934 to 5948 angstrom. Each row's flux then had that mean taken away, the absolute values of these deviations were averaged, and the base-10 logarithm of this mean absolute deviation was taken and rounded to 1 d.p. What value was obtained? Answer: -0.3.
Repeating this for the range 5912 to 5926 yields 0.4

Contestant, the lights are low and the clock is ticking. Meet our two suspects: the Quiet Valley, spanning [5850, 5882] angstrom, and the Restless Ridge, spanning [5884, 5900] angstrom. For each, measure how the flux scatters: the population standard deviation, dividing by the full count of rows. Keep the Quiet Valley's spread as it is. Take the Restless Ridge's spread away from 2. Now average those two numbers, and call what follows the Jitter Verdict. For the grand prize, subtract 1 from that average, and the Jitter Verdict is -3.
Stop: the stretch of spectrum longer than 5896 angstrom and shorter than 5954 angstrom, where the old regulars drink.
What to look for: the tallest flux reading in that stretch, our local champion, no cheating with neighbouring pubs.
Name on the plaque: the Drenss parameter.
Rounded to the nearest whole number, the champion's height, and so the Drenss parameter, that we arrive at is 246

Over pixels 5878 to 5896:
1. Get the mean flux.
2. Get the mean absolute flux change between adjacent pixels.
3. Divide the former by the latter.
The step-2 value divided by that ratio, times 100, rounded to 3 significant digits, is 27.6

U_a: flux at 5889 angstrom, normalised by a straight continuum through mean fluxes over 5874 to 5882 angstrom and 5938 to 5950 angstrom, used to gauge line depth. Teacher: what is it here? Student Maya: 0.81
